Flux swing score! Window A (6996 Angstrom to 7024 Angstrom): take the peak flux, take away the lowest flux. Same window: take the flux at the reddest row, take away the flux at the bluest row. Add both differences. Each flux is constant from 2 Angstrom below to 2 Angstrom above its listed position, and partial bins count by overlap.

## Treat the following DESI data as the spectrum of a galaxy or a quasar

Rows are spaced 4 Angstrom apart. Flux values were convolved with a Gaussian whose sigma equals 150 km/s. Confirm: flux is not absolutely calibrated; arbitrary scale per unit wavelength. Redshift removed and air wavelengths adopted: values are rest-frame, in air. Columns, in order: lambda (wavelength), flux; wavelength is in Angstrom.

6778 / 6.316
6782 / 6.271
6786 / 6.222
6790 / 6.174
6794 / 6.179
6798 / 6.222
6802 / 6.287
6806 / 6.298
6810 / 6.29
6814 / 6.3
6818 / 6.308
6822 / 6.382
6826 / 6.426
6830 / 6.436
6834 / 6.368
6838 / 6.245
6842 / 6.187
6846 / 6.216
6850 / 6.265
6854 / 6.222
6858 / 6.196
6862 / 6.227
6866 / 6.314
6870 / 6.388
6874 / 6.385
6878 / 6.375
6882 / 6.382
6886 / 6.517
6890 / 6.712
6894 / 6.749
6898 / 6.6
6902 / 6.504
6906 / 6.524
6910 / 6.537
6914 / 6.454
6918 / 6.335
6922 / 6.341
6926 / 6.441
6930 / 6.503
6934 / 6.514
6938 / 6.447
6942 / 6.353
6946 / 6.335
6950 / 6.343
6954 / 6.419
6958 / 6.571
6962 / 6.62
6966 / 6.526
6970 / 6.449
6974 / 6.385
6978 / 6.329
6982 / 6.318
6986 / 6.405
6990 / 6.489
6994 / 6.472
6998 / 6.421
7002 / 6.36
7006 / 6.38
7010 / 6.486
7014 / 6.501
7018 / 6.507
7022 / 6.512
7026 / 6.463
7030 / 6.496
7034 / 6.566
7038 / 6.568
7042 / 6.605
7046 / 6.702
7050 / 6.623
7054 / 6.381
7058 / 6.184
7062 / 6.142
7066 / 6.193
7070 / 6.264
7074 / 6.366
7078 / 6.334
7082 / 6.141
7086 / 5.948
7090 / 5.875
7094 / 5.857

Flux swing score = 0.24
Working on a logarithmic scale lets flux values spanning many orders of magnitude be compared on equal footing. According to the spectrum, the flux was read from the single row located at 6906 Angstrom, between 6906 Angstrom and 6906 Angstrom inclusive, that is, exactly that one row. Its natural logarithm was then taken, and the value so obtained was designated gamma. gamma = 1.88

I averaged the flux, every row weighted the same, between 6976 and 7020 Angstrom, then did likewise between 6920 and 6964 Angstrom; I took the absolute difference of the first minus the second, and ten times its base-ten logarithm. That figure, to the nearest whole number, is -17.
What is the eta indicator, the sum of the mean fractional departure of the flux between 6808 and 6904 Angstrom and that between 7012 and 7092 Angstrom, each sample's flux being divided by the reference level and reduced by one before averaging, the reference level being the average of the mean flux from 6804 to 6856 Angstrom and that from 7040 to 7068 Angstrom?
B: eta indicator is 0.0056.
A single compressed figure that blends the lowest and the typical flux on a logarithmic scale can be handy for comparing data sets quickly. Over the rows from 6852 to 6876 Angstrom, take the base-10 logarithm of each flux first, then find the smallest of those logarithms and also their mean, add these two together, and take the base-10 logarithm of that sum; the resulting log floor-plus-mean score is 0.202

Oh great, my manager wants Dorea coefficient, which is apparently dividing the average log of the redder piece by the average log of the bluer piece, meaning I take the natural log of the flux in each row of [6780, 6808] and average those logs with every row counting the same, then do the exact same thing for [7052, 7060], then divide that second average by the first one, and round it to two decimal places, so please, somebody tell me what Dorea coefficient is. 1.00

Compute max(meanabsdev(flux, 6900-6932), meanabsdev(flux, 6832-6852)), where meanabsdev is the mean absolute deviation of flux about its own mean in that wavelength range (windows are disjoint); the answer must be 0.062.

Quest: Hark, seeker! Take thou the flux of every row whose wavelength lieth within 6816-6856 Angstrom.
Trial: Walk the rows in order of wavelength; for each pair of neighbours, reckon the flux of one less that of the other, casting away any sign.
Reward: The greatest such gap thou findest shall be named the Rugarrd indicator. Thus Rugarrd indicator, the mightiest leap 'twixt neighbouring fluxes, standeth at 0.12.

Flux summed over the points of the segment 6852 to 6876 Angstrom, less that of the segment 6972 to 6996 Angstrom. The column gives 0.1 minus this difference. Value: 0.77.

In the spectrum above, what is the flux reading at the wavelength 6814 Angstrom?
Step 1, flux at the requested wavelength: 6.3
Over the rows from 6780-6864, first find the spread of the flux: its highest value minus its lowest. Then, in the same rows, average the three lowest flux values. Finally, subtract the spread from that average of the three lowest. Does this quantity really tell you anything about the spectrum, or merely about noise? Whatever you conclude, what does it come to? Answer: 5.9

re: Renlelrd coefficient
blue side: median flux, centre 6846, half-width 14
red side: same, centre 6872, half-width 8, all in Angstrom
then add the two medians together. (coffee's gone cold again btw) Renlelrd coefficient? 12.60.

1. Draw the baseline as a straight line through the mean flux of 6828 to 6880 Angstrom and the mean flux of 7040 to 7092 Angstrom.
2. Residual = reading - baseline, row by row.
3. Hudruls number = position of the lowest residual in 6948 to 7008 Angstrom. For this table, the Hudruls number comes 6982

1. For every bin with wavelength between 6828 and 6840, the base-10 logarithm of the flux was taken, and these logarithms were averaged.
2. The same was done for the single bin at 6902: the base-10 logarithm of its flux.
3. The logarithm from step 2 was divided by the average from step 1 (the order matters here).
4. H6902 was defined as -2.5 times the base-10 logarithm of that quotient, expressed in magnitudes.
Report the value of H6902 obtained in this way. -0.0141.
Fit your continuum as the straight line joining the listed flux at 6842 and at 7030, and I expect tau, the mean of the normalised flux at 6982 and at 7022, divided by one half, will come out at 1.99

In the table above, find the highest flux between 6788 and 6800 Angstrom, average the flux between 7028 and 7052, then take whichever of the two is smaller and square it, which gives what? 38.7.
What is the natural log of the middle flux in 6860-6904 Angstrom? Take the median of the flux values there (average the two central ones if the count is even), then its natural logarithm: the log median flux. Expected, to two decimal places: 1.85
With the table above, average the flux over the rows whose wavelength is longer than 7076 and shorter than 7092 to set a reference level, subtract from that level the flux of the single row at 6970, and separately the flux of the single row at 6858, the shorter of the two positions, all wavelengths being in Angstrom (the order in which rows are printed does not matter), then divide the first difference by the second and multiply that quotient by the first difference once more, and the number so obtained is -1.15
